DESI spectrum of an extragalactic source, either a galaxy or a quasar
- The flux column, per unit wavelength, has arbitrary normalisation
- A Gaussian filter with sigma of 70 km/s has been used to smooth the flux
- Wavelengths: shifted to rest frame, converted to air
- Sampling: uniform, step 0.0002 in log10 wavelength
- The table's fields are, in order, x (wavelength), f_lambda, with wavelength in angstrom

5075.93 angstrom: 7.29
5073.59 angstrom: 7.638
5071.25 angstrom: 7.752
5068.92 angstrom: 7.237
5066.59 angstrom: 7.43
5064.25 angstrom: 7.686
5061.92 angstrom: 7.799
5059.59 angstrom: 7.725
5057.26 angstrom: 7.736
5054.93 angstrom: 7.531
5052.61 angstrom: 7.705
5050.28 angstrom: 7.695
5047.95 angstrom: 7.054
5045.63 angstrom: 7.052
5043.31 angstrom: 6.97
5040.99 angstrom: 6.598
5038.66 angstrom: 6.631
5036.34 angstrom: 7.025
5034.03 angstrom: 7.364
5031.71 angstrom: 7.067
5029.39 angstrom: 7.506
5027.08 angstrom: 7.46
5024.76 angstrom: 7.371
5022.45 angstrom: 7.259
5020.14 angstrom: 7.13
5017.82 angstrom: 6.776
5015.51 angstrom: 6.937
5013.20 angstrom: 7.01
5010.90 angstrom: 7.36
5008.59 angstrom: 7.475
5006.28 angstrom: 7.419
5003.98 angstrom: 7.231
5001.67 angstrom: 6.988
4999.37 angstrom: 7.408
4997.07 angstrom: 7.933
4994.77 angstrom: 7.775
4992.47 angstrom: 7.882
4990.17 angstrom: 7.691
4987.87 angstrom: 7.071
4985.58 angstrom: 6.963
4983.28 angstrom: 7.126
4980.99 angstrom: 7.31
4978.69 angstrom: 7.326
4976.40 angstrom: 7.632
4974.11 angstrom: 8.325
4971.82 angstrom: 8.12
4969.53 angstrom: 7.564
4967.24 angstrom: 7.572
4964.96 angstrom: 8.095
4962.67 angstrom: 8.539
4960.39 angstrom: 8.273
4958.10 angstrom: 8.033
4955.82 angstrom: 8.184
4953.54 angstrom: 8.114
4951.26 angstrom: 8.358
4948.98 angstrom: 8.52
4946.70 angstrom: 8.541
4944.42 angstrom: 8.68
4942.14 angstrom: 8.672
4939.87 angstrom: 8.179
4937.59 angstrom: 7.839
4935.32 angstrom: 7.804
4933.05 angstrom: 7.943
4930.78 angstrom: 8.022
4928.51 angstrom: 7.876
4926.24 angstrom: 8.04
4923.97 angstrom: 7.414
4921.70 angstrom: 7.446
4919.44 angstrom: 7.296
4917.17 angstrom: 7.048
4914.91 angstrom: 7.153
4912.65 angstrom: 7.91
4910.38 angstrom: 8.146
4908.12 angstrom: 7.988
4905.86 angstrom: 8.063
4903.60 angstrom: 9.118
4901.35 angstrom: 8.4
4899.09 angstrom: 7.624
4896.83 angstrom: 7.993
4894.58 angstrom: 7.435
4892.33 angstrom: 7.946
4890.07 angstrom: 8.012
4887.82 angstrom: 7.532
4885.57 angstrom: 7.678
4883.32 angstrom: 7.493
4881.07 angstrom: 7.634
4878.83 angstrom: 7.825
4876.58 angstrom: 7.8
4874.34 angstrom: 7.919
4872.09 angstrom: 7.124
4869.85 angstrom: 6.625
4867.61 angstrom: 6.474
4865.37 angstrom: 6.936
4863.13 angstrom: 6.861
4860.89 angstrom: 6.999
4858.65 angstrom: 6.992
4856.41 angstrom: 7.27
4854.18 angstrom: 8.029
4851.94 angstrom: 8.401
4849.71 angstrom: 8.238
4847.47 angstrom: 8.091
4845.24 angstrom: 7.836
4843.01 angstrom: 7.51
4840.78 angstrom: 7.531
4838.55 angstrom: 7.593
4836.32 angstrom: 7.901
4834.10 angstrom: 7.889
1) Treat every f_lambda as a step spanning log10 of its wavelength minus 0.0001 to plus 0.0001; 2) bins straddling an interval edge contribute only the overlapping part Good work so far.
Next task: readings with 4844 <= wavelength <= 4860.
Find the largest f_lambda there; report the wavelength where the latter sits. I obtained 4851.94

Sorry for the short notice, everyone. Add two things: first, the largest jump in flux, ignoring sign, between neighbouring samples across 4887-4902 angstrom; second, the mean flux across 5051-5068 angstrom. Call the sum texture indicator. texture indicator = 8.43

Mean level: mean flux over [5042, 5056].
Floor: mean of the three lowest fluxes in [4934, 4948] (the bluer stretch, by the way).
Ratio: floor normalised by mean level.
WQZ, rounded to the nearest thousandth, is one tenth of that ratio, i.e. 0.108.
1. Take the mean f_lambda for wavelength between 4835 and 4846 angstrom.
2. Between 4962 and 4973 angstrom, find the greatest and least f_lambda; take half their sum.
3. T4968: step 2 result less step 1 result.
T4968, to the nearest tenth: 0.4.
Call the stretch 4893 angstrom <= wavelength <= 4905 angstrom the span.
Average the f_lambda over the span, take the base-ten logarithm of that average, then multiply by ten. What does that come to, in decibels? 9.09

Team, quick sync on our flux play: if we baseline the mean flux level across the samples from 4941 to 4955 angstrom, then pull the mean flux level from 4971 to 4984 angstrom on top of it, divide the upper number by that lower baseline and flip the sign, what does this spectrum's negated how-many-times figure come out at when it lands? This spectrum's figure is -0.90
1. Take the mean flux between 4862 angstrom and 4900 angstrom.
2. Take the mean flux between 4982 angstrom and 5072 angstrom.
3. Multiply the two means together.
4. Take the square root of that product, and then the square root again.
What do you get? 2.72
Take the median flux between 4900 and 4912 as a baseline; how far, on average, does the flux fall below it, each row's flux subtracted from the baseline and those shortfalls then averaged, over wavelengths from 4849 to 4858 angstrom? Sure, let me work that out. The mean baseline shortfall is 0.2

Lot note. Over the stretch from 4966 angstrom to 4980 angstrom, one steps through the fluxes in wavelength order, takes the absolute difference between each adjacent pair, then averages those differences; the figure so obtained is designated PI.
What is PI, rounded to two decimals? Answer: 0.35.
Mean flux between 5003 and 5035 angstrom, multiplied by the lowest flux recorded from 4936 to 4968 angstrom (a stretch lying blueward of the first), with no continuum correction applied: 54.8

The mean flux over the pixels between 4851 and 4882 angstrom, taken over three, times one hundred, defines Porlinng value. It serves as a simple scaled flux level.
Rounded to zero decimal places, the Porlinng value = 245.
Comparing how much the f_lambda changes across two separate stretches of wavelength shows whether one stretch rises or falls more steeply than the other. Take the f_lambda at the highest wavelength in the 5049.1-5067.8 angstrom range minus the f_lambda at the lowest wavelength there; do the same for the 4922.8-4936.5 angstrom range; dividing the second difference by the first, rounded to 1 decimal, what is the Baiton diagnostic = -1.5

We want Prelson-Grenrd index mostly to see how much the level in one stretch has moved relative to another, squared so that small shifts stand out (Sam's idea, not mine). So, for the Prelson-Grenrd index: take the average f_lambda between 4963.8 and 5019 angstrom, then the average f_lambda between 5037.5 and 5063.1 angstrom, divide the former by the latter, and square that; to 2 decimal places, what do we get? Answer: 1.04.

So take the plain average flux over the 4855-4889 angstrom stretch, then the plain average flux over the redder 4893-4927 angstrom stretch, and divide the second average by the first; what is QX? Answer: 1.07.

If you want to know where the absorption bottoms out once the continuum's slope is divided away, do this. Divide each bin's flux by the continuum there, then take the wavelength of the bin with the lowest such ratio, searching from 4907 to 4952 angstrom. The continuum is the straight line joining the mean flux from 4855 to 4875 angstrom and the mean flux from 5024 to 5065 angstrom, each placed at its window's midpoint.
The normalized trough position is 4917.17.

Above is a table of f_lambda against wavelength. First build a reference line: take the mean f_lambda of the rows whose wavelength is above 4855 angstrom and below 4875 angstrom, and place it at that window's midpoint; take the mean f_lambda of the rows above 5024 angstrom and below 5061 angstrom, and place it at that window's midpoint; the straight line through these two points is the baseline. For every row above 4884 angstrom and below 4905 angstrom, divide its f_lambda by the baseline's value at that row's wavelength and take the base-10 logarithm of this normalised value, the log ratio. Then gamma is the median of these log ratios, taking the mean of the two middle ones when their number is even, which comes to 0.05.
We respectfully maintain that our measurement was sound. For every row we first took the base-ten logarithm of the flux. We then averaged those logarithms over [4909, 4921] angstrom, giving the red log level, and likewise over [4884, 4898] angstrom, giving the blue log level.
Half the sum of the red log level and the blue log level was 0.88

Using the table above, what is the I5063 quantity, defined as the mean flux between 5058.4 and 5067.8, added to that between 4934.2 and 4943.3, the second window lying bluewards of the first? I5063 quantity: 15.8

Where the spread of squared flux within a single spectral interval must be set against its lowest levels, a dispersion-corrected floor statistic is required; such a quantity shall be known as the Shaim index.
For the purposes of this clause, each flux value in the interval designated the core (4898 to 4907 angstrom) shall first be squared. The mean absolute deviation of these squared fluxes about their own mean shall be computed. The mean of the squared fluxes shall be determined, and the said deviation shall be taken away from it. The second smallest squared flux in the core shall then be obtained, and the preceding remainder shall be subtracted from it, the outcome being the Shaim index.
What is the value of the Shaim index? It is 3.4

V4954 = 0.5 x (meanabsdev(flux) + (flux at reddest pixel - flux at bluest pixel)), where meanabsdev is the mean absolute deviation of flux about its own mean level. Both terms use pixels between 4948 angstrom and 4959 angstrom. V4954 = -0.16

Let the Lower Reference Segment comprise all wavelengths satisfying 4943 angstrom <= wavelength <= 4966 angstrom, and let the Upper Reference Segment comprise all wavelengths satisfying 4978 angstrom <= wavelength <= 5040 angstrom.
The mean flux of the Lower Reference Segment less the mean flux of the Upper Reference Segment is 1.06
